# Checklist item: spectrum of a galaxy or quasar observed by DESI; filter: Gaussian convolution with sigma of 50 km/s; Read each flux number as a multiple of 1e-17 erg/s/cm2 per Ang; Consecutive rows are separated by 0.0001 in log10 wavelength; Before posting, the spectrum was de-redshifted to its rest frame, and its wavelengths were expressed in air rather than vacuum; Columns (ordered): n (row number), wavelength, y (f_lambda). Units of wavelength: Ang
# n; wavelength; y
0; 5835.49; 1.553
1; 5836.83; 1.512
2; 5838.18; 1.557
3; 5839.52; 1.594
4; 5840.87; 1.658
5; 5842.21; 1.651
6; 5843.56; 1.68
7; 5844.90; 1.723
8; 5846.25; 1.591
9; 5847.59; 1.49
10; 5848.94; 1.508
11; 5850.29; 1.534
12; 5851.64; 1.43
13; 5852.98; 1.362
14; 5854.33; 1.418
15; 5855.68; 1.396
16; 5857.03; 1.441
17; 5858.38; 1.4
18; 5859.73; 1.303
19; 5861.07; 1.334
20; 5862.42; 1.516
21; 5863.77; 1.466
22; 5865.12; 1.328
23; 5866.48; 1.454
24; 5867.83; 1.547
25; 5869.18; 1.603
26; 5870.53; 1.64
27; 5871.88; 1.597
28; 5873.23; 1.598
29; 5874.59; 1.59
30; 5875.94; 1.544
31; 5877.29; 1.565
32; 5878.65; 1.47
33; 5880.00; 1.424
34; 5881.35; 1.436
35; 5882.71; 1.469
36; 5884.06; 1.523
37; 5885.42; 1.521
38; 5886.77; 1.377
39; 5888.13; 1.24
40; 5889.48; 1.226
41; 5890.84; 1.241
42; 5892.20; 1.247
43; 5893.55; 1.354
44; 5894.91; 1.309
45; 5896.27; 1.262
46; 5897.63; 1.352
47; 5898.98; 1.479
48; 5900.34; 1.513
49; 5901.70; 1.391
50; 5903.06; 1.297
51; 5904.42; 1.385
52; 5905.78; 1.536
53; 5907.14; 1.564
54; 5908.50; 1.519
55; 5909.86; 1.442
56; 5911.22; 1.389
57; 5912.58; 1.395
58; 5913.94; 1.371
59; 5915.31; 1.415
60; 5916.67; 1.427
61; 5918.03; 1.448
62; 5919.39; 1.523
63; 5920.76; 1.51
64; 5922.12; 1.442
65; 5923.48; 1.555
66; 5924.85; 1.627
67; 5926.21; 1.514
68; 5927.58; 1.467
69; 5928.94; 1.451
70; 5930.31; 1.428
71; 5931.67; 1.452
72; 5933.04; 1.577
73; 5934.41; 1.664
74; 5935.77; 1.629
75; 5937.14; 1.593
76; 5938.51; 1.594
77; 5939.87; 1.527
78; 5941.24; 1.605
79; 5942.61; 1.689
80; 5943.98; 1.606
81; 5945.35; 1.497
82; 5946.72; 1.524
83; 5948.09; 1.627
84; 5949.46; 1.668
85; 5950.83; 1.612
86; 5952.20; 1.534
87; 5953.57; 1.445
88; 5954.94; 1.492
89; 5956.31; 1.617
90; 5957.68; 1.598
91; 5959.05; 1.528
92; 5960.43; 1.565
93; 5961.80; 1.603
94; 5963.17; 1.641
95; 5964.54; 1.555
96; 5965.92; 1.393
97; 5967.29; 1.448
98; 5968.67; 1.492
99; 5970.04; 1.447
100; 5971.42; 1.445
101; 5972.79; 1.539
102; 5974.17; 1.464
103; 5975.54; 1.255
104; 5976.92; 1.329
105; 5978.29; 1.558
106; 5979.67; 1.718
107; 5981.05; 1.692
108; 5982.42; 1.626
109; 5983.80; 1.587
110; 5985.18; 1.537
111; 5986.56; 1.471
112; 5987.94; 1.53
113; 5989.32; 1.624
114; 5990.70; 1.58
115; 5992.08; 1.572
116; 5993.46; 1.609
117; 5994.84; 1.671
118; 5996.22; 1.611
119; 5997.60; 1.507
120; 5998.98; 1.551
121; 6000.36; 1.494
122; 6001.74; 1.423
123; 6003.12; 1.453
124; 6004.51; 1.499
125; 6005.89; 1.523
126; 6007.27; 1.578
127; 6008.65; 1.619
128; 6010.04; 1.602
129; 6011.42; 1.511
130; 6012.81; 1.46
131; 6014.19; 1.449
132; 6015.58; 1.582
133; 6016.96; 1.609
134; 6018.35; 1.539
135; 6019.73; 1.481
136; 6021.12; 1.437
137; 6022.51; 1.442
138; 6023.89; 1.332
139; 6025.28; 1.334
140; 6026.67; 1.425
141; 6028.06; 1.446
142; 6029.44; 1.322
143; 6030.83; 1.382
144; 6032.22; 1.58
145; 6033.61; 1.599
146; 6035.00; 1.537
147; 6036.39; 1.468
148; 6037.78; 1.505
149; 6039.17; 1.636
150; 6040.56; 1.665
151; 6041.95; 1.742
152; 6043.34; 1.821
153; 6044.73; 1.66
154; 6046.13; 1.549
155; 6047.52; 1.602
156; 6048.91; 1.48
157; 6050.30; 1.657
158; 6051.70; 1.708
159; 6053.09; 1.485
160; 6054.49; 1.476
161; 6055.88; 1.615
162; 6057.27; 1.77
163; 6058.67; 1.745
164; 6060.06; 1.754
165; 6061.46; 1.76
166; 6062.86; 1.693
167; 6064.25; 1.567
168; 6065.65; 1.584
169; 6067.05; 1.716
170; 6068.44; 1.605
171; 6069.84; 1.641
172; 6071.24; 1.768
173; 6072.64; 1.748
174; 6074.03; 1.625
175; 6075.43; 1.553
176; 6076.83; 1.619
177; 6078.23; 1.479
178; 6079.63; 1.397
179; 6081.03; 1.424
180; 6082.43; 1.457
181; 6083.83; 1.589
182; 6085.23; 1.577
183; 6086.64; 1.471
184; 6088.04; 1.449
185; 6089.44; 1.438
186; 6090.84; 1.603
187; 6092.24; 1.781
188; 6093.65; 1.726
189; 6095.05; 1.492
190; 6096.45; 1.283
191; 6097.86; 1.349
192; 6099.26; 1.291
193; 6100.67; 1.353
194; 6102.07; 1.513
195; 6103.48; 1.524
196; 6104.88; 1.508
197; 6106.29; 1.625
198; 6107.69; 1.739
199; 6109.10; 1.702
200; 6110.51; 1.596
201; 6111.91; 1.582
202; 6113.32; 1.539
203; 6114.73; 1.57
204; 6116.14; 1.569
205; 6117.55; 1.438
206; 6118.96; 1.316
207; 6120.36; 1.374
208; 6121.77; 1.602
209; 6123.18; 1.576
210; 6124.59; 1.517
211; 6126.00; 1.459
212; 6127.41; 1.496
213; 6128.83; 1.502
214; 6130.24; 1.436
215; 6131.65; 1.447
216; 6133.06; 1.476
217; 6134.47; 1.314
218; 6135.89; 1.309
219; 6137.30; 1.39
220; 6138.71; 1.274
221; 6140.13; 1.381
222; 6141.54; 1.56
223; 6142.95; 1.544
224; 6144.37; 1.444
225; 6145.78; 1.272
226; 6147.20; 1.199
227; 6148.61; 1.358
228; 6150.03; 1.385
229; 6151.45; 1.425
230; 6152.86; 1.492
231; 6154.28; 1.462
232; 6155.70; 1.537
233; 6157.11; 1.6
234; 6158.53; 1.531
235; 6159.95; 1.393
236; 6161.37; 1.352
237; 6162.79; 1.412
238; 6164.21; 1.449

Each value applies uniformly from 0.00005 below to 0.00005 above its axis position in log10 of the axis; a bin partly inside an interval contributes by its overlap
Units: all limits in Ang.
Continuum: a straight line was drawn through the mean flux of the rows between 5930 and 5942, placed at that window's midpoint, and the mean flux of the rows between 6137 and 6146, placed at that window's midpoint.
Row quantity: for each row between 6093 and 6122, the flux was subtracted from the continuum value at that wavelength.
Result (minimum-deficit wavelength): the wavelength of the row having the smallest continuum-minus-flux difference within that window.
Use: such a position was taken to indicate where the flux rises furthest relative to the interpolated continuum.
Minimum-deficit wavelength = 6107.69 Ang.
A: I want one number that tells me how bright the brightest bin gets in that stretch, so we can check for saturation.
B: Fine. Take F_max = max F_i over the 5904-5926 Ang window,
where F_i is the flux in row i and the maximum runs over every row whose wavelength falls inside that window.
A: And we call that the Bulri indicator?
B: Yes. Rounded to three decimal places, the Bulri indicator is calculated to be 1.627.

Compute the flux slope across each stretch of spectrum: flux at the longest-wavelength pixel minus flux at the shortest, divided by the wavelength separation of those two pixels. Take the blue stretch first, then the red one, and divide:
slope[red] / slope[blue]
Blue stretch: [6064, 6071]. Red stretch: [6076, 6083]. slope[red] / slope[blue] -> -2.2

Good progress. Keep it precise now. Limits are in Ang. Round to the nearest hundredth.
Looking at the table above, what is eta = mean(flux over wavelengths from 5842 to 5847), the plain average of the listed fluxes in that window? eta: 1.66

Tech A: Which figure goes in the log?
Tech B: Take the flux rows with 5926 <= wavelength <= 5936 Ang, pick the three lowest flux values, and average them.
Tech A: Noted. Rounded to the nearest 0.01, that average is 1.44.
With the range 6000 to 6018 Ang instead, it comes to 1.44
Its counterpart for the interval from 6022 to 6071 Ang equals 1.33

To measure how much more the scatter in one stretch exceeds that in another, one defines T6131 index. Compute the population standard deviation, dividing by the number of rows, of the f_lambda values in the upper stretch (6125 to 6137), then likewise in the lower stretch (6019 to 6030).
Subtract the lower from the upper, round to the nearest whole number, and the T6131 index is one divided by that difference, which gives 77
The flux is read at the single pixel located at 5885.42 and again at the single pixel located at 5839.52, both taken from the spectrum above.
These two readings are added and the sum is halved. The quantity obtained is 1.56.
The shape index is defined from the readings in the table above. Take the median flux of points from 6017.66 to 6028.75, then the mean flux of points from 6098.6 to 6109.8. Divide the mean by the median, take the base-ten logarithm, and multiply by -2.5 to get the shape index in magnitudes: -0.068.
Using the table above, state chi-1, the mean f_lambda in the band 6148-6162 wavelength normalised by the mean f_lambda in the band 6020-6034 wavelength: 1.02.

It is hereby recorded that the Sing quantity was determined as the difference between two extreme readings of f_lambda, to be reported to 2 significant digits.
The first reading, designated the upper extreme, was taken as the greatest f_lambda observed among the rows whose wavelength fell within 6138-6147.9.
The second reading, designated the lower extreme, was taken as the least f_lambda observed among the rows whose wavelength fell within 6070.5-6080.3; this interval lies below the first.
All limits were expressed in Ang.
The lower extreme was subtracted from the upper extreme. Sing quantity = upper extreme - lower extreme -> 0.16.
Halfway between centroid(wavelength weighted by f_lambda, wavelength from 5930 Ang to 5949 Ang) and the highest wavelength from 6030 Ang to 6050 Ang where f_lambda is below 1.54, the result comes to 5994.1 Ang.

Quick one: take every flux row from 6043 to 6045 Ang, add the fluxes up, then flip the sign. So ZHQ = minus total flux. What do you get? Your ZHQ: -3.48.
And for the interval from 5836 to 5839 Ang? -3.07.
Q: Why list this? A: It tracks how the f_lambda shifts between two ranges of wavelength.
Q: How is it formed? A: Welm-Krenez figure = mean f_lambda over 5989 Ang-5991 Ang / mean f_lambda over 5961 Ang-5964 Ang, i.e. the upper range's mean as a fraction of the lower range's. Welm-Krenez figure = 0.99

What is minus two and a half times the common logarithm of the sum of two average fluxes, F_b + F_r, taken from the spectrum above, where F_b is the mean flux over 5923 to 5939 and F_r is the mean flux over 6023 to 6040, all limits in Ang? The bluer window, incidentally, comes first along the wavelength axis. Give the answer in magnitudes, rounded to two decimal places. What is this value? -1.20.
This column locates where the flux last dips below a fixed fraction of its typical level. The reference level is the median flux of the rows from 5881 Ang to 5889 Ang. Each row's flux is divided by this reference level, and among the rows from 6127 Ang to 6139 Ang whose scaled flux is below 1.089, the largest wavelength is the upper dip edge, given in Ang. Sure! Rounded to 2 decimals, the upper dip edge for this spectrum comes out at 6138.71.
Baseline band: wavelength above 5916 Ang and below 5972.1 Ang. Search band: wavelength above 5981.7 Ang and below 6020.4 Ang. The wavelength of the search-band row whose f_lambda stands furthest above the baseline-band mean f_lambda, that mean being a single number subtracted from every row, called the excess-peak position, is 5994.84 Ang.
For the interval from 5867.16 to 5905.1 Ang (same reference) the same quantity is 5870.53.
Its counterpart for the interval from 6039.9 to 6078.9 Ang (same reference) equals 6043.34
